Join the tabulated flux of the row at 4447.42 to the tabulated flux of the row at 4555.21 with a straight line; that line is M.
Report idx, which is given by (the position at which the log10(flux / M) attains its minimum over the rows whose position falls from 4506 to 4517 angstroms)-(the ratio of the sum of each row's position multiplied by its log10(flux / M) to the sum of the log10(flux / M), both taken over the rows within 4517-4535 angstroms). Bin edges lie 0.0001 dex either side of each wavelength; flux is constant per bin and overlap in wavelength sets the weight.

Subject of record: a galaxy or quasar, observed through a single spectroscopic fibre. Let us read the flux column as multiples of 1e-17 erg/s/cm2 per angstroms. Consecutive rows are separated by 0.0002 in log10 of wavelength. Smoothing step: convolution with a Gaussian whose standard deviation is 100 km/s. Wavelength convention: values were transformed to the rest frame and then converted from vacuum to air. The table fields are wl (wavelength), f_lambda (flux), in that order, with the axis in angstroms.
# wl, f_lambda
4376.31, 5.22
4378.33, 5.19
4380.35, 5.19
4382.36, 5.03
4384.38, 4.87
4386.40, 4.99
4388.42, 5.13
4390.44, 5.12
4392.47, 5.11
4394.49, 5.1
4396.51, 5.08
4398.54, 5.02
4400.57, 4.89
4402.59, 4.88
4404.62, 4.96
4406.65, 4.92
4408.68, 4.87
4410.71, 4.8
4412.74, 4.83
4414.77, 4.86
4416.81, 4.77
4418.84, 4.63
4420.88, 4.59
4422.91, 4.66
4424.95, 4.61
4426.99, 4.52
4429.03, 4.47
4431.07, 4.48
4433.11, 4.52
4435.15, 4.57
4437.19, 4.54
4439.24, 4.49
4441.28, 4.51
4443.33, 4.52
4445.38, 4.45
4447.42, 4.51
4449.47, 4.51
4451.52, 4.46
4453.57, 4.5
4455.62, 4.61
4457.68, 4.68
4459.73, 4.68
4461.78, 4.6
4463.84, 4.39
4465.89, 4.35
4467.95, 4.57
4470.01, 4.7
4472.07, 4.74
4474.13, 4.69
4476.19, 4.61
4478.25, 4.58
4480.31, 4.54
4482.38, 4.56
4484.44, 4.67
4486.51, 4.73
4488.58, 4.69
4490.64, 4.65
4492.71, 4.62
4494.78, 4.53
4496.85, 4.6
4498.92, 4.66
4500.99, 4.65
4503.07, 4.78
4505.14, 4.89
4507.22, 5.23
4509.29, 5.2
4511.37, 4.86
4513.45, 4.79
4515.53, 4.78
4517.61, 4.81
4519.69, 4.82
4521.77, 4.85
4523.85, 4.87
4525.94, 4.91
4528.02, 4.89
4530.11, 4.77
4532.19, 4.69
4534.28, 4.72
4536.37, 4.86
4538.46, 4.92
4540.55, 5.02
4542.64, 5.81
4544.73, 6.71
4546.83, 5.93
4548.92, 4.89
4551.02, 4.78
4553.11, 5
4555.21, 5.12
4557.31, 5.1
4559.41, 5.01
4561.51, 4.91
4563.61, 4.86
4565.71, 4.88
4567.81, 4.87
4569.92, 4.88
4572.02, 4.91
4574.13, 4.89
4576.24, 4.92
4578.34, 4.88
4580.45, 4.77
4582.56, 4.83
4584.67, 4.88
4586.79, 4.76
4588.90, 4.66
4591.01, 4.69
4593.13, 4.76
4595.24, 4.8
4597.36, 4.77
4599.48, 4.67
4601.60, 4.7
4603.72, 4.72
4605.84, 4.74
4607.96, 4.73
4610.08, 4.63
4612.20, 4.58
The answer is -13.1 angstroms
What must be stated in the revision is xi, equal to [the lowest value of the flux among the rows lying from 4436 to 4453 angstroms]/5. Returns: 0.89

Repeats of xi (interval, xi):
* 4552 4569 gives 0.97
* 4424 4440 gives 0.89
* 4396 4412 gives 0.96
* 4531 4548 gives 0.94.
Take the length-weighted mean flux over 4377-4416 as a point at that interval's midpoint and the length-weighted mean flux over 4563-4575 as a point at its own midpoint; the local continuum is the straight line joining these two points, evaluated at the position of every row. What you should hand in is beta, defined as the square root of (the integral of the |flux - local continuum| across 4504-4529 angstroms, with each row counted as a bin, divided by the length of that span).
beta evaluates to 0.32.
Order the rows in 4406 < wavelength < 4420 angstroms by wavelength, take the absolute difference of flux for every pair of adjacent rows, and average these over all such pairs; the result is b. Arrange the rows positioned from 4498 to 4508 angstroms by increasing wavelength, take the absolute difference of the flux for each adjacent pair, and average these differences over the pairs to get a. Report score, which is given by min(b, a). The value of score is 0.068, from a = 0.15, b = 0.068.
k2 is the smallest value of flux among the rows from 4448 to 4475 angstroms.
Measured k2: 4.35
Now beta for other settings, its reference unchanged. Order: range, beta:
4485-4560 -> 0.50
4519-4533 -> 0.28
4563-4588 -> 0.19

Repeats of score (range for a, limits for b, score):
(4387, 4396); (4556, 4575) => 0.010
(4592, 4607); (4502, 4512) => 0.040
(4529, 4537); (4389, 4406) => 0.046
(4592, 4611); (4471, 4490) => 0.044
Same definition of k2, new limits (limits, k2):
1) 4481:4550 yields 4.53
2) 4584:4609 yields 4.66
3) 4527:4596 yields 4.66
